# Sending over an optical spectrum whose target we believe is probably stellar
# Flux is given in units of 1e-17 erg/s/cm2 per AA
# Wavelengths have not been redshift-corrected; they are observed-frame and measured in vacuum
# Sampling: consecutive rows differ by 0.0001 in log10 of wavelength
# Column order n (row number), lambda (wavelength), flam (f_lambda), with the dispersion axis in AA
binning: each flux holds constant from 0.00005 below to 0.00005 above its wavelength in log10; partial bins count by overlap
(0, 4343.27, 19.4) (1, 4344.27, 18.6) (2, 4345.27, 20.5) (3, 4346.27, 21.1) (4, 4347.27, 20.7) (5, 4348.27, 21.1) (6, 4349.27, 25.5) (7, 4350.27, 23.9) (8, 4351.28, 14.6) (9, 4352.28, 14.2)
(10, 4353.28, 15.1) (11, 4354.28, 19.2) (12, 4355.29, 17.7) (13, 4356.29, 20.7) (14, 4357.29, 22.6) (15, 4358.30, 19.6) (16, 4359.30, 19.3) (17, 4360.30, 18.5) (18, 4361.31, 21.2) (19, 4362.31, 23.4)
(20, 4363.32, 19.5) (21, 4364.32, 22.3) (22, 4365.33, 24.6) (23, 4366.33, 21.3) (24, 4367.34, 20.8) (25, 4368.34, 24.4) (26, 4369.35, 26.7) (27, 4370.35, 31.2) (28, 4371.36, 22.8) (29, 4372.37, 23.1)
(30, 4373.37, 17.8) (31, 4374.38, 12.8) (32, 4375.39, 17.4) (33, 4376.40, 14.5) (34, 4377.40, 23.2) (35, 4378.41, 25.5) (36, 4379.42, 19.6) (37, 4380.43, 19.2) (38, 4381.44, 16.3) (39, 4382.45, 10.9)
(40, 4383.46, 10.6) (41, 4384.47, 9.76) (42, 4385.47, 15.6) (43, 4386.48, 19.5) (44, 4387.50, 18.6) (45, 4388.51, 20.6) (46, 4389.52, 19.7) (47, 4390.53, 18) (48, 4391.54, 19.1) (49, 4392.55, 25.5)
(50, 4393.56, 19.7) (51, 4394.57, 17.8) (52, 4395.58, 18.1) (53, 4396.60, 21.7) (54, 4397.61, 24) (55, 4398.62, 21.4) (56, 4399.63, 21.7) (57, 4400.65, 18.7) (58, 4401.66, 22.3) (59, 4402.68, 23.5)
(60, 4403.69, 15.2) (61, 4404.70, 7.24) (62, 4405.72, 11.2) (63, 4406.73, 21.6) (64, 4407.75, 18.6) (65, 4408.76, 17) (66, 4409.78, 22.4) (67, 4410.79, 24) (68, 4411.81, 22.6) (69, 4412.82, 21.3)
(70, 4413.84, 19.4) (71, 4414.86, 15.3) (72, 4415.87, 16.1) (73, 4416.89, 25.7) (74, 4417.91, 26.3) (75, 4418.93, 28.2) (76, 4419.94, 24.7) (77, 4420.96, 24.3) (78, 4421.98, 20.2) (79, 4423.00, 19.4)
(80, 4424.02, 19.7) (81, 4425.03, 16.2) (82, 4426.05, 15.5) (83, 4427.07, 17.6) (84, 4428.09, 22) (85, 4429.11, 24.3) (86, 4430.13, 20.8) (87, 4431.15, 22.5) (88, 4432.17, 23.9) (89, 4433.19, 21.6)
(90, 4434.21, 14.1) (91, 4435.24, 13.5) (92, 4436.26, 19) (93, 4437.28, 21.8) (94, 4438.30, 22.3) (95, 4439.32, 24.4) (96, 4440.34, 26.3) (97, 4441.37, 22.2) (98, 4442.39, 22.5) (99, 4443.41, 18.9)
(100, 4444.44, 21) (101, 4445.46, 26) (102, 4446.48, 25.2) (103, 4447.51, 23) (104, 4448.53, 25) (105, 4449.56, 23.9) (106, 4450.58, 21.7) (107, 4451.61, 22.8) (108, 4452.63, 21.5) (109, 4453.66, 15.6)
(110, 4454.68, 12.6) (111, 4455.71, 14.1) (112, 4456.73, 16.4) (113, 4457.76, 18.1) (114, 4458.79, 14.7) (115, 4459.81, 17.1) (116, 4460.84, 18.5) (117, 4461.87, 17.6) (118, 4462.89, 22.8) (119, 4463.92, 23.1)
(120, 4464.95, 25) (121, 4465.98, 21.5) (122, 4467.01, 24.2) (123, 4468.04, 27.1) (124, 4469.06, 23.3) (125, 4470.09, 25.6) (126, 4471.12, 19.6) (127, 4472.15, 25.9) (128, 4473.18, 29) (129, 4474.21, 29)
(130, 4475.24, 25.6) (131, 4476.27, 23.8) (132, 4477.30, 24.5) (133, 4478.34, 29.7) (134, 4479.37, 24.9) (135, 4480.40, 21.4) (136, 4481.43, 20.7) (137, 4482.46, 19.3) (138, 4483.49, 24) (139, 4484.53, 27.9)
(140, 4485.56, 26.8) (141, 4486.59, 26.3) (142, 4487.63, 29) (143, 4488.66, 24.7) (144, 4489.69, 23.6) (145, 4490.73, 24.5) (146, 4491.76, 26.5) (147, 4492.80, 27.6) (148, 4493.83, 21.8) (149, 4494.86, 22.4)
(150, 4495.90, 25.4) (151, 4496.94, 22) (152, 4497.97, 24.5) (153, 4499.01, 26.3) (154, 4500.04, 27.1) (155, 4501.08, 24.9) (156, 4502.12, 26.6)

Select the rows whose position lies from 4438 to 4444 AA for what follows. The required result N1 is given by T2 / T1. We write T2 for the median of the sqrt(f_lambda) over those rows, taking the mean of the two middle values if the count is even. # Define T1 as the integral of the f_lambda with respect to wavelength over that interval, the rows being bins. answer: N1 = 0.035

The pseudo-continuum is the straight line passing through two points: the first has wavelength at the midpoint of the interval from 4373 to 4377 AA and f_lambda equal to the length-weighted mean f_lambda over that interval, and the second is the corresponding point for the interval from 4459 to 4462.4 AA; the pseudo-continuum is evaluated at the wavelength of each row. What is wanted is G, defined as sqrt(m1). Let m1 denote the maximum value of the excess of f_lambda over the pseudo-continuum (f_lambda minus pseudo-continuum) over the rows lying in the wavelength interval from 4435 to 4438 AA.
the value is 2.2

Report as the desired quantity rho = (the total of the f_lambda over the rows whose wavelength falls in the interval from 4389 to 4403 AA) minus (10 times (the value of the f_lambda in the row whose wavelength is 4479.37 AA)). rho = 42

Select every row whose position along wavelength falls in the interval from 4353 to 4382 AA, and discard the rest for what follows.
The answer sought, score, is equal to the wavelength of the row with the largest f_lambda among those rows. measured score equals 4370.35 AA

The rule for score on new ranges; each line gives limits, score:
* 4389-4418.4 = 4417.91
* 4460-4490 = 4478.34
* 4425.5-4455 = 4440.34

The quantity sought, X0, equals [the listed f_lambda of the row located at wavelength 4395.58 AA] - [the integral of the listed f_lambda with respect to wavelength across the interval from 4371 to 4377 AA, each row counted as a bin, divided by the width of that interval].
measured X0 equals 0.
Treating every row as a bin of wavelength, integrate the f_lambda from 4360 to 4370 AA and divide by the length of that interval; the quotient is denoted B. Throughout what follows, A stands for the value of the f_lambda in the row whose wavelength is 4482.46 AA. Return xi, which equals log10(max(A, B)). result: 1.35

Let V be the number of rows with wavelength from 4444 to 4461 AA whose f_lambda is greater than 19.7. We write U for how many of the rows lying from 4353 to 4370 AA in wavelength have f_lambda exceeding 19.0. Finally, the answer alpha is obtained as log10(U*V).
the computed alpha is 2.10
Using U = 14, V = 9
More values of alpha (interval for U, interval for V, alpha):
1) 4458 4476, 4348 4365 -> 2.02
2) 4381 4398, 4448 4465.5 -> 1.81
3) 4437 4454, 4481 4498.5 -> 2.38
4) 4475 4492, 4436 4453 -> 2.41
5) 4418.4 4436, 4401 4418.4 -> 2.03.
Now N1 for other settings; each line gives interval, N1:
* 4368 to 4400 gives 0.007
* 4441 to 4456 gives 0.015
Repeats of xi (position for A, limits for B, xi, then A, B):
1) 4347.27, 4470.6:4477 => 1.41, 20.7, 25.5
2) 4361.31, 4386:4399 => 1.33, 21.2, 20.3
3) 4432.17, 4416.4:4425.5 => 1.38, 23.9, 22.8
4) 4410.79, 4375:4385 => 1.38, 24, 16.7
